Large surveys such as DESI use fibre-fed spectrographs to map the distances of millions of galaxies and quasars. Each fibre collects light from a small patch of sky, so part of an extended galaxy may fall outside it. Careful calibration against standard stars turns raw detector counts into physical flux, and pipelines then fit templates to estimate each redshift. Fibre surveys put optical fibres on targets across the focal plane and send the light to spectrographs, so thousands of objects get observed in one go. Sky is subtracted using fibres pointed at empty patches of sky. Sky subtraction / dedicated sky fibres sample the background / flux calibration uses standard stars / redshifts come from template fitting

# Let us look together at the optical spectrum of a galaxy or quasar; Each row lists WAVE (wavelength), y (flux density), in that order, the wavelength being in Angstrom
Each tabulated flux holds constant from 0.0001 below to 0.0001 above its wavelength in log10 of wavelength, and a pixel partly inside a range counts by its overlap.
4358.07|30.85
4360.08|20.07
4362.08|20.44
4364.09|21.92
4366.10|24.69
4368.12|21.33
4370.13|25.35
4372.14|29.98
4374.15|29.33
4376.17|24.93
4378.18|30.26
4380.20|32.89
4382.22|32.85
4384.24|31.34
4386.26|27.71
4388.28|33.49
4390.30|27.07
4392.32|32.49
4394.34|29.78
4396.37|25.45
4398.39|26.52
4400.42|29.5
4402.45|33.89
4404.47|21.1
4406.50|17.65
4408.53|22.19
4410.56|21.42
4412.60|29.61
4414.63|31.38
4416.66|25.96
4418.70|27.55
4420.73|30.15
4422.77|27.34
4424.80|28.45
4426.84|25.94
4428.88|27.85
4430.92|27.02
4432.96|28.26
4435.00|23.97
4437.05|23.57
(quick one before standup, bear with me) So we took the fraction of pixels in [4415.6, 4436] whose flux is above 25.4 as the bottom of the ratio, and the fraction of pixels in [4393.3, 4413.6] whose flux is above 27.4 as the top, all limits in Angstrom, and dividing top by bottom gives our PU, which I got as 0.44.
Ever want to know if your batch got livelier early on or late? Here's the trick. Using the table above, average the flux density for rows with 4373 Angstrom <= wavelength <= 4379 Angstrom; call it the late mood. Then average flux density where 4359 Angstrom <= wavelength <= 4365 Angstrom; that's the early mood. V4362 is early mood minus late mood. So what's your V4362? -7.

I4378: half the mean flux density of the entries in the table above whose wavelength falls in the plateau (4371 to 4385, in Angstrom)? 15.1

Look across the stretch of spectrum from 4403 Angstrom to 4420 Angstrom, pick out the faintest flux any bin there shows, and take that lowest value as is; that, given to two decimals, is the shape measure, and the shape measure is 17.65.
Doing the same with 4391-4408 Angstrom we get 17.65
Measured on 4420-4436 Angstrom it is 23.97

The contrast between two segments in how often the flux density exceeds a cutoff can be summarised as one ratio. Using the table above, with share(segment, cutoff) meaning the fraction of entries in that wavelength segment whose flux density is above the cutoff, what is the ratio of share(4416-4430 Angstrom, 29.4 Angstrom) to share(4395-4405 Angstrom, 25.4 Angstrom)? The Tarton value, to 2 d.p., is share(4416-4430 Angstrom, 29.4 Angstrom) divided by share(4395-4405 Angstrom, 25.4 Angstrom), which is 0.18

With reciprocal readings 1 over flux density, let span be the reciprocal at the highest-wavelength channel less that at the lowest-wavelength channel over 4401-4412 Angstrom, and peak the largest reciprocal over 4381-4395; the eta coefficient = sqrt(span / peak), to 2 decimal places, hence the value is 0.68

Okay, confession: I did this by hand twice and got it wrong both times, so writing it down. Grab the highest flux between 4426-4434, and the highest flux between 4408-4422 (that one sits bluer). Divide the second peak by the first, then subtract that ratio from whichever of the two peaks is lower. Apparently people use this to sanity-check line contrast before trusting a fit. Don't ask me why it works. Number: 27.1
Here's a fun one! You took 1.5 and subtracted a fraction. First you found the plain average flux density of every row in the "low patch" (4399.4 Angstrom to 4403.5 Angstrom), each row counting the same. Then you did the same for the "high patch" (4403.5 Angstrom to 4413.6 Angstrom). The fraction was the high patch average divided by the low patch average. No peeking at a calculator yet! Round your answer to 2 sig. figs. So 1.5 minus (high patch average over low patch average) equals 0.79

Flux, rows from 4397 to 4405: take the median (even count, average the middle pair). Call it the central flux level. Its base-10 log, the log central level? 1.45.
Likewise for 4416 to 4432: 1.44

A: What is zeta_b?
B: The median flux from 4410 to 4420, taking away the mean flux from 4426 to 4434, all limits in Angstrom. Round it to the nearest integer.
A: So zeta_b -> 0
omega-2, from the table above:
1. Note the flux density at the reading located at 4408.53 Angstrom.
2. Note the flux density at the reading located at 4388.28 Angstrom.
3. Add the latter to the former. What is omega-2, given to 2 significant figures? 56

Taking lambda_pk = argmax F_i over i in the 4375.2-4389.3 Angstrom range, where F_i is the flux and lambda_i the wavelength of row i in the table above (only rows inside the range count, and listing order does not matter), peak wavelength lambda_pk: 4388.28 Angstrom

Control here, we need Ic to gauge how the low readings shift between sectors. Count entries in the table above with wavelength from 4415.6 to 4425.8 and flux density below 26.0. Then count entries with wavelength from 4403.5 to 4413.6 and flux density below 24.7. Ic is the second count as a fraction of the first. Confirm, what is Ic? 4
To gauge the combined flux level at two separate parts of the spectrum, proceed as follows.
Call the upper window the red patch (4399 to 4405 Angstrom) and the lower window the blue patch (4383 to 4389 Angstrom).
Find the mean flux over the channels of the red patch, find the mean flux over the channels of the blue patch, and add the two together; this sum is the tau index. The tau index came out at 59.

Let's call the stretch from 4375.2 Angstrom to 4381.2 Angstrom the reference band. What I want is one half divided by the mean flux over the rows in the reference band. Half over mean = 0.0170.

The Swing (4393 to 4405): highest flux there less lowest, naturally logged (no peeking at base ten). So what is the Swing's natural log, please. 2.5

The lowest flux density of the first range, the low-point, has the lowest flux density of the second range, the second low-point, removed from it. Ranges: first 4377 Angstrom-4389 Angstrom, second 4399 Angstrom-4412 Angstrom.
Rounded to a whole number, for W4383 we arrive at 10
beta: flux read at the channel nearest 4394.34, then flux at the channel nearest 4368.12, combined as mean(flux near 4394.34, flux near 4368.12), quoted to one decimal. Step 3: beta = 25.6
